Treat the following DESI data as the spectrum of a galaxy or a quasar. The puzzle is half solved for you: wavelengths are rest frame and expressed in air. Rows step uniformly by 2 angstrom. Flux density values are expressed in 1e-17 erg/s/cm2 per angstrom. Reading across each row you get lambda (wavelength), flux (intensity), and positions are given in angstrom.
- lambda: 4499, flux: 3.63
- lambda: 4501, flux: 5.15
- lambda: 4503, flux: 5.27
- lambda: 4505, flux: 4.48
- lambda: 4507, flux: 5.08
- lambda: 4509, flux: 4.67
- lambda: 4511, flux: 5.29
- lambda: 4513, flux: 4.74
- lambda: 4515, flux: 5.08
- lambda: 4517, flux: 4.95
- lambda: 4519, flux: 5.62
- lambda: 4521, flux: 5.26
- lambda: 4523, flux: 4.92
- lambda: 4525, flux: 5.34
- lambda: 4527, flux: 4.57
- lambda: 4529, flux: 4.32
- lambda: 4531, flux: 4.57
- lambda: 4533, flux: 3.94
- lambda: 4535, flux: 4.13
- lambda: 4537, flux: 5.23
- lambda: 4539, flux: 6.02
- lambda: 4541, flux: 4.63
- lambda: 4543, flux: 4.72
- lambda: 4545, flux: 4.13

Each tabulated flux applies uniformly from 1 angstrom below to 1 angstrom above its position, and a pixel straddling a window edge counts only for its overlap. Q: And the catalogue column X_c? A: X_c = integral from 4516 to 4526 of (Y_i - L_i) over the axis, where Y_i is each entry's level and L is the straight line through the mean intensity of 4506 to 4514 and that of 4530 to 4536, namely 6.2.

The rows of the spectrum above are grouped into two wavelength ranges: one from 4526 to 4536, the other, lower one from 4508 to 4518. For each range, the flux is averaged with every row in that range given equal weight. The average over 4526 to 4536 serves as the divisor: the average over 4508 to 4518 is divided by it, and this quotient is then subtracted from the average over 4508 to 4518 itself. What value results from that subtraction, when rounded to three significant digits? 3.80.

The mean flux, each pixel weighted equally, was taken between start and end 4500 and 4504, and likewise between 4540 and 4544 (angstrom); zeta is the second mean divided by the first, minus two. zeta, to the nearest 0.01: -1.10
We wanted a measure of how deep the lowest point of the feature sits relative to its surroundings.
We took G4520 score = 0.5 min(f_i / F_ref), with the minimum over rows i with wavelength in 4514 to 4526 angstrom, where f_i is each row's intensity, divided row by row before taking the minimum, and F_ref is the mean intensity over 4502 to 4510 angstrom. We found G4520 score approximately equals 0.50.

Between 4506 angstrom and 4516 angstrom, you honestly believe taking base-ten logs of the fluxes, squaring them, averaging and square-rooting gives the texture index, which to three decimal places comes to 0.696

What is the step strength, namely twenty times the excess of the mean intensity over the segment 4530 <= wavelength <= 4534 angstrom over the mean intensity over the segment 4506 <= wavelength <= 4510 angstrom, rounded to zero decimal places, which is -12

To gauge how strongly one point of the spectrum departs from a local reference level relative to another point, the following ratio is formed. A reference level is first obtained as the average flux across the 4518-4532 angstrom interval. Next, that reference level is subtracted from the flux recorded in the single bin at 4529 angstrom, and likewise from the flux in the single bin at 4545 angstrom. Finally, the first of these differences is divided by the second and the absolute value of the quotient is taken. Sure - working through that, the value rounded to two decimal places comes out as 0.77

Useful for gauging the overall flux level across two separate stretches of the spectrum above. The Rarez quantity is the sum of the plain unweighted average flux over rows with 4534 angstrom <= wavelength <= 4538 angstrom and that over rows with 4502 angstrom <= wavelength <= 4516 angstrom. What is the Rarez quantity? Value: 9.62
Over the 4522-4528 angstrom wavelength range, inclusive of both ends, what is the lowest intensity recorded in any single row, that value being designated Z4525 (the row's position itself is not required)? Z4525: 4.57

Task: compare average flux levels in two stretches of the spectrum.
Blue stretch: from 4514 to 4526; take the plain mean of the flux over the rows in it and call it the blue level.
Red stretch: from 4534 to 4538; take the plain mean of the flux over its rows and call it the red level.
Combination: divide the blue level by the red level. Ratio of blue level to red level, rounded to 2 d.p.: 1.11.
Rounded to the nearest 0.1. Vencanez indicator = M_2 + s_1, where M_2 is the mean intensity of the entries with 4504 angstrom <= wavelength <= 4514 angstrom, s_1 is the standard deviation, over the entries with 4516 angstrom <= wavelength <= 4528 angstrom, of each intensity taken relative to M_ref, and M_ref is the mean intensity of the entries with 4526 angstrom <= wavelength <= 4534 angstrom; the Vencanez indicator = 5.2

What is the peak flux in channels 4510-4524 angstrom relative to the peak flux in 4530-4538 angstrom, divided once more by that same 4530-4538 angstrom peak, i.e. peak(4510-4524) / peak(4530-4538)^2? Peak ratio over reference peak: 0.205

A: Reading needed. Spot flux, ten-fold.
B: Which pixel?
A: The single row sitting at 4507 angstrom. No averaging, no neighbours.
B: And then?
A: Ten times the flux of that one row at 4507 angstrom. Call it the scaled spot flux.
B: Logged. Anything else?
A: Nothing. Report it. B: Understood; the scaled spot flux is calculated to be 50.8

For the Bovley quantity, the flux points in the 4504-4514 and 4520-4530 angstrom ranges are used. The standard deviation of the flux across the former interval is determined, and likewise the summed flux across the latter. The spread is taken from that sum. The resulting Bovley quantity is 24.1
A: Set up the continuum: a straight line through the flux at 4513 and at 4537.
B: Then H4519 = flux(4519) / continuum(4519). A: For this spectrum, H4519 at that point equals 1.16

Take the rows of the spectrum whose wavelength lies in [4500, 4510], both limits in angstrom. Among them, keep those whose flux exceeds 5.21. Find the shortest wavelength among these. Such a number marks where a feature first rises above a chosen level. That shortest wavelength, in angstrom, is 4503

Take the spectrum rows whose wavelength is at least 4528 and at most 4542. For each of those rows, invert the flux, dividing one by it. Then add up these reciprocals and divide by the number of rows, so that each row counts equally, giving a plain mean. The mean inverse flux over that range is 0.217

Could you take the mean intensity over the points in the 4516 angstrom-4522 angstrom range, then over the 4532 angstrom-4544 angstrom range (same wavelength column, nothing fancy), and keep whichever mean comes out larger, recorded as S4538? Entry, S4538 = 5.28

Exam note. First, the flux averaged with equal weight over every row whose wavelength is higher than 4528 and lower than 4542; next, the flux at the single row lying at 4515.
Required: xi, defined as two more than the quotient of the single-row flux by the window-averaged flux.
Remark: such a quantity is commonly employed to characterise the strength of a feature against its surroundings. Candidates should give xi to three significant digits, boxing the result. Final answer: 3.08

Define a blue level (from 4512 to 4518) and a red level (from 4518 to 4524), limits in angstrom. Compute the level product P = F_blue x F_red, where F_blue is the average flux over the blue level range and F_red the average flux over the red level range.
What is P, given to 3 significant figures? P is 25.9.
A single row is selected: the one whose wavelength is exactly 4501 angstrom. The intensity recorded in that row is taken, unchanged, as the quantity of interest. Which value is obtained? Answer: 5.15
